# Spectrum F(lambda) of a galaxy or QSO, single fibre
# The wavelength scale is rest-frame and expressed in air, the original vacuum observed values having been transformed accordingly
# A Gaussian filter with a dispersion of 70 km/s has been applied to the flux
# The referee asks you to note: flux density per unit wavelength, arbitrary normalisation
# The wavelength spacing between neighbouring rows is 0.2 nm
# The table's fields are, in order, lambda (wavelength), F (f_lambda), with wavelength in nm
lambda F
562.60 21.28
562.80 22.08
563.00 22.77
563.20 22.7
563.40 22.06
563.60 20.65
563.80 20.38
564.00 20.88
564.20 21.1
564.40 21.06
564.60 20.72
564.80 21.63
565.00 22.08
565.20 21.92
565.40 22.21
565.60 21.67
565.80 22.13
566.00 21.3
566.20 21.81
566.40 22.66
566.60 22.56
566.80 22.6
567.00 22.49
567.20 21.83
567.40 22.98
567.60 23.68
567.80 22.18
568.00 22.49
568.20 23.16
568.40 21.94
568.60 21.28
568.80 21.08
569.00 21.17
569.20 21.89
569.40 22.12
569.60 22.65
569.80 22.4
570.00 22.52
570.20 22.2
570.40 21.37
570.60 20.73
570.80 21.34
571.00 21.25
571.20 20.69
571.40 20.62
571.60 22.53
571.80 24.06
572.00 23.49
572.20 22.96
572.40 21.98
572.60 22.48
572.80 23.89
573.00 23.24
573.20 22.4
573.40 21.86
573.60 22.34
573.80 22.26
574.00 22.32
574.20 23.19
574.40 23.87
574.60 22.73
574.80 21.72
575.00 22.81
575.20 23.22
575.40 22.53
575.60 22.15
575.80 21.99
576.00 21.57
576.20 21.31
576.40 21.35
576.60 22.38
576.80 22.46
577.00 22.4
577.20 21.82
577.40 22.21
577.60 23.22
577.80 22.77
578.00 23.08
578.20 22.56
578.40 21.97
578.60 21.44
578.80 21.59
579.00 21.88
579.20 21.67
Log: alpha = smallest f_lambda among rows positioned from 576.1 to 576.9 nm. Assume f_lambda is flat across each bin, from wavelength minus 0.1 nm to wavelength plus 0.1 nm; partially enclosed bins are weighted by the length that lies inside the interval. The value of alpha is 21.31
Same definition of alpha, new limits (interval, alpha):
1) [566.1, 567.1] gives 21.81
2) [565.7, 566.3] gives 21.3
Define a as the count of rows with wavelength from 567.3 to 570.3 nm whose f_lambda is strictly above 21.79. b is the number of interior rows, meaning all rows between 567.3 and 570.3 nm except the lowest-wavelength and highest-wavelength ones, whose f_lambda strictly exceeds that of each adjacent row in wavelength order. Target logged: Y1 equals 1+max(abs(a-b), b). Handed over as 9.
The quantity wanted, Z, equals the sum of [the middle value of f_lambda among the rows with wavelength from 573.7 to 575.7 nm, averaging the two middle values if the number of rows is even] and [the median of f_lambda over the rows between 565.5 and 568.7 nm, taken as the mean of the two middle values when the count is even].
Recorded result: 45.0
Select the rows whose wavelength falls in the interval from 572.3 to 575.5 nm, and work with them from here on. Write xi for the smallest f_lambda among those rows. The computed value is 21.72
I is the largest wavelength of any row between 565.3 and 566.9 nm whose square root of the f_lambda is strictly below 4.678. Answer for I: 566.20 nm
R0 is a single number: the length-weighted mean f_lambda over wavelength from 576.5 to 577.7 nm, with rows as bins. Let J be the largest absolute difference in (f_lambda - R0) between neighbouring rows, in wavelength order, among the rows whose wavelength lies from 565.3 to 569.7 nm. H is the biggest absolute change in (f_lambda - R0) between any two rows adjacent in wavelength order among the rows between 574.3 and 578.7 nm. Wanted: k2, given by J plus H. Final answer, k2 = 2.6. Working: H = 1.1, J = 1.50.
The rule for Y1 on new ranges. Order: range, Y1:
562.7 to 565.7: 5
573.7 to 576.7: 10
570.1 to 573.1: 7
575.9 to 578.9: 8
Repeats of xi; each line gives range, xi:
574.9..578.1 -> 21.31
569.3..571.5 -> 20.62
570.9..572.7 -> 20.62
